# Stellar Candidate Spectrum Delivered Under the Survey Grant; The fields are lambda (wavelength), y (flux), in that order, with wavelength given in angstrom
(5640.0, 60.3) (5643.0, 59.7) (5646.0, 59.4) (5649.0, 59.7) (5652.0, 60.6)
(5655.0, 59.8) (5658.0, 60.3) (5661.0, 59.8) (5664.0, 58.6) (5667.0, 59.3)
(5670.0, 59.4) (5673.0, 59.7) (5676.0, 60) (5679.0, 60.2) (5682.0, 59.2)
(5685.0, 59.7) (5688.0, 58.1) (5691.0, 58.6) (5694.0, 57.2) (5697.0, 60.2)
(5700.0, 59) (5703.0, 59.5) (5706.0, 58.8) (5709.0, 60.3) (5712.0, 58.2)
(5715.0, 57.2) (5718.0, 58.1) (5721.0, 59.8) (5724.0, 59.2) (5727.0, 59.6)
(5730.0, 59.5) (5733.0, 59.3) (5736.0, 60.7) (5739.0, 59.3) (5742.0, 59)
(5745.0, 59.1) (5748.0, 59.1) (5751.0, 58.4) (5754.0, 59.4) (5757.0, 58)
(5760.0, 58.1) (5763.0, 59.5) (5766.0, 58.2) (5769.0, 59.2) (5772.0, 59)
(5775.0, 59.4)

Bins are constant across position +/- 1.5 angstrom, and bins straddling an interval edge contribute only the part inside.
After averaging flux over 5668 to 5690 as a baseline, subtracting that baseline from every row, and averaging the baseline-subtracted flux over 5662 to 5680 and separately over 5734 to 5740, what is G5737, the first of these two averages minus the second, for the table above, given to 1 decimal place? -0.5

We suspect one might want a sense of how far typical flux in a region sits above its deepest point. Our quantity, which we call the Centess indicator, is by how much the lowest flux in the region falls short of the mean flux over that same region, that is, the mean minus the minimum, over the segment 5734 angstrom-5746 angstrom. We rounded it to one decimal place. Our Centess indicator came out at 0.5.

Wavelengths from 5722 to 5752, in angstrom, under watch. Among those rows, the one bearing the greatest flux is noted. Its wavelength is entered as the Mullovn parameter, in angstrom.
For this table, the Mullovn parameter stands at 5736.0 angstrom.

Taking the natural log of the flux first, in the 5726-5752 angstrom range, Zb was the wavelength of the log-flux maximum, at 5736.0 angstrom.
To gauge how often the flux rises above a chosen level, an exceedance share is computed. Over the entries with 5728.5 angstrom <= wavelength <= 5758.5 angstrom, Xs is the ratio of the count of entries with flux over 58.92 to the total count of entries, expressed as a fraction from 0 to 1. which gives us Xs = 0.8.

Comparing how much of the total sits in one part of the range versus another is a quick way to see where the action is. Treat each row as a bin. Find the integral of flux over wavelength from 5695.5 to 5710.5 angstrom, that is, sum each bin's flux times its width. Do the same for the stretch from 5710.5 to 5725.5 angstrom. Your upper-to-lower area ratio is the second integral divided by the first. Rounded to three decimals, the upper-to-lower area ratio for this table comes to 0.982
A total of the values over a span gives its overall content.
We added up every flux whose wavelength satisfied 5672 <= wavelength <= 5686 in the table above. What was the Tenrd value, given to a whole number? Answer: 299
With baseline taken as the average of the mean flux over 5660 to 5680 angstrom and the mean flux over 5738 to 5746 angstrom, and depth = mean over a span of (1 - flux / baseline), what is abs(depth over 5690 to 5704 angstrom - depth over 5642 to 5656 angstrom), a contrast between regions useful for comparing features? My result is 0.016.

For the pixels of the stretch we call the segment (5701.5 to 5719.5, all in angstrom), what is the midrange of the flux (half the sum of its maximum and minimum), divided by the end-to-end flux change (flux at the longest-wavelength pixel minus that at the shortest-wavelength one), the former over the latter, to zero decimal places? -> -42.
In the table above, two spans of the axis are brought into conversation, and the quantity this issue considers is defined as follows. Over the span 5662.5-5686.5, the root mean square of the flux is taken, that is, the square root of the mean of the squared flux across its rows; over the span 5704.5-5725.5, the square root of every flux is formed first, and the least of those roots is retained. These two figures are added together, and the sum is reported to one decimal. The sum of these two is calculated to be 67.1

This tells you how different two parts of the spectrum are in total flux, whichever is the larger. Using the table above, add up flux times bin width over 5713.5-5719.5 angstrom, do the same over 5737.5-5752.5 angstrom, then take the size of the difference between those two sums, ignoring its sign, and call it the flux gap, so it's 539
